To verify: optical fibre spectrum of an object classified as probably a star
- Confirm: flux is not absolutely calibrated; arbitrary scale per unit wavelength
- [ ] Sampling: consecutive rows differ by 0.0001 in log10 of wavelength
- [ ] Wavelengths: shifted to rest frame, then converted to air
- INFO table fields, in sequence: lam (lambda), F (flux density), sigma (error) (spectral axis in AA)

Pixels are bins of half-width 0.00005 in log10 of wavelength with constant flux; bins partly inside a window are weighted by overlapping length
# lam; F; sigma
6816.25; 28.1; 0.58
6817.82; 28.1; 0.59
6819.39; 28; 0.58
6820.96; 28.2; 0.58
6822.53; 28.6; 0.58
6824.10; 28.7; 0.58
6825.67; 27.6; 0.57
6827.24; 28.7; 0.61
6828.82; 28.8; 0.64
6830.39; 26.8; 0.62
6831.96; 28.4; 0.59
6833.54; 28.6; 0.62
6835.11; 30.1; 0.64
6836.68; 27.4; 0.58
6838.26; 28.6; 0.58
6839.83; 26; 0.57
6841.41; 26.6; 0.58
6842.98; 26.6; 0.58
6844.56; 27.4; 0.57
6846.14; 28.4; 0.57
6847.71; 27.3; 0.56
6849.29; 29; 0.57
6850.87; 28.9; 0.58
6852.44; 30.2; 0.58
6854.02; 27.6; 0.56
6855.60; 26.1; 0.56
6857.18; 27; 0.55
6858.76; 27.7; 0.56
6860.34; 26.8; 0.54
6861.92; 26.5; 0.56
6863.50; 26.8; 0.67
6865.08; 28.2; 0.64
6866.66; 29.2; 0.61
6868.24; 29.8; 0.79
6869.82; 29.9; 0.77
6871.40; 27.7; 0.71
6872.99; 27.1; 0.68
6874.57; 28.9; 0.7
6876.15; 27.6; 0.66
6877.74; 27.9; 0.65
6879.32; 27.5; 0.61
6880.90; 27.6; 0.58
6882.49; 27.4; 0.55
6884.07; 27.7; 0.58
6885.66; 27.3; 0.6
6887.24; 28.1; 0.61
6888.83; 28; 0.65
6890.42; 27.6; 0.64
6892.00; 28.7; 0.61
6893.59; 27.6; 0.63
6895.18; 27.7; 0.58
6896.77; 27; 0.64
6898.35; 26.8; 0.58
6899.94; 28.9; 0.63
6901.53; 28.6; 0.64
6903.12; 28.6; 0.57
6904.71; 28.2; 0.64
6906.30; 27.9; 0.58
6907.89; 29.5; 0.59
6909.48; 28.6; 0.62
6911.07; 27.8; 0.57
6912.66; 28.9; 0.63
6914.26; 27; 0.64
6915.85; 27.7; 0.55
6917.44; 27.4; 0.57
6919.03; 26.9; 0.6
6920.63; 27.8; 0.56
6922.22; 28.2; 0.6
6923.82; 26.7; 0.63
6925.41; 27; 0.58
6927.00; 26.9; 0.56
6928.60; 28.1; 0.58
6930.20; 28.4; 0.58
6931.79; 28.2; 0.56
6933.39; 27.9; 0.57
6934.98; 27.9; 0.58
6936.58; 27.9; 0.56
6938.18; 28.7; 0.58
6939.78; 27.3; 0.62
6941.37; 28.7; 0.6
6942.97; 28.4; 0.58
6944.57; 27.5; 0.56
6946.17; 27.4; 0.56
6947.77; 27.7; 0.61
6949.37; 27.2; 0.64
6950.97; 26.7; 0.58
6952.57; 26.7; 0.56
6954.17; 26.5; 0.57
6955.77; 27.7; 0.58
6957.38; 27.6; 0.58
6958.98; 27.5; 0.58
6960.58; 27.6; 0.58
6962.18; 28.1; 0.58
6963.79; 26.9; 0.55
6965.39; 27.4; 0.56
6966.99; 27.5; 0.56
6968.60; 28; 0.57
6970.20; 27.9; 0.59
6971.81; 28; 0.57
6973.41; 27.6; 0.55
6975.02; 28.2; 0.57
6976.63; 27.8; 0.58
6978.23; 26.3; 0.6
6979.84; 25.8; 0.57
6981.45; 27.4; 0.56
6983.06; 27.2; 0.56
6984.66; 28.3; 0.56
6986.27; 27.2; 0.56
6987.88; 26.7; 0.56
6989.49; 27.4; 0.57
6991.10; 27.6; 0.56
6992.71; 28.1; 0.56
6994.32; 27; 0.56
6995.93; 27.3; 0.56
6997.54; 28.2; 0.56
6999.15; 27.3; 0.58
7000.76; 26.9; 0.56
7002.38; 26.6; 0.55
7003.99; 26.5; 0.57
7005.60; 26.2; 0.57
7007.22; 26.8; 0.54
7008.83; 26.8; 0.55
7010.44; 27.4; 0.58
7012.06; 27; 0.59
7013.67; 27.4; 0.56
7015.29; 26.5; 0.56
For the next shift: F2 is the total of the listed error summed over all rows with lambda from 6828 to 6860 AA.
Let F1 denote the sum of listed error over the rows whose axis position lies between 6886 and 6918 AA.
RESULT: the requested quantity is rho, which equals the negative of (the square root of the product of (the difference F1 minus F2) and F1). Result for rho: -2.49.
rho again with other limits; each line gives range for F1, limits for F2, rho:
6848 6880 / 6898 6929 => -2.81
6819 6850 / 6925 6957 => -1.37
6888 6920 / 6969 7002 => -3.16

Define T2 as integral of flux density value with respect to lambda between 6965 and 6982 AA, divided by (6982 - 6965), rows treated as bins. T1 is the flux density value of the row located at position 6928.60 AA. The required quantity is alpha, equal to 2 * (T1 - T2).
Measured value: 1.32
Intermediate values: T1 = 28.1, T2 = 27.4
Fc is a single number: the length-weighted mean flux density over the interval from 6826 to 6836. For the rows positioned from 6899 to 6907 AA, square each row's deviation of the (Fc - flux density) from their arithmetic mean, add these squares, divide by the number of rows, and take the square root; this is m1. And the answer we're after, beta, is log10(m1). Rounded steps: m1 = 0.3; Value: -0.5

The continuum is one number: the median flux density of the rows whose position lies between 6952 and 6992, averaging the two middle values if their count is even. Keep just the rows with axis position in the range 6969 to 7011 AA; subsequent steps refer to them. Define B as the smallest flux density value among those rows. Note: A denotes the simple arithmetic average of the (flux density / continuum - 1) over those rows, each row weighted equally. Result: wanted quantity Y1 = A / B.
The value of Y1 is -0.0004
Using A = -0.009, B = 25.8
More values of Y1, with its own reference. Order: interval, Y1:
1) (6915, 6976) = 0.0002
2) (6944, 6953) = -0.0004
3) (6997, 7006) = -0.0008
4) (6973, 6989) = -0.0004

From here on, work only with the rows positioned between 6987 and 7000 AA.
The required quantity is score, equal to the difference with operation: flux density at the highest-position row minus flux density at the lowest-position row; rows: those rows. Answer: 0.6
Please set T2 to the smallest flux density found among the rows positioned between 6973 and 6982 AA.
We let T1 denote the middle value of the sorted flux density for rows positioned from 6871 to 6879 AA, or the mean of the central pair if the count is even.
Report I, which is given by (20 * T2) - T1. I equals 488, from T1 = 27.70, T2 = 25.8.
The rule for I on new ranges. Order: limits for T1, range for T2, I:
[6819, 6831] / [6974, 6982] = 488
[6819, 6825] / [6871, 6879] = 514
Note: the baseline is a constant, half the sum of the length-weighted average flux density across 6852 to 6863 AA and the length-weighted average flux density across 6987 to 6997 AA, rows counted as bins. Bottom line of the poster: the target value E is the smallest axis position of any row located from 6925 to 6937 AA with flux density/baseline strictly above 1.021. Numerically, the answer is 6928.60 AA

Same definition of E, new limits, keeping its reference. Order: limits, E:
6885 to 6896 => 6887.24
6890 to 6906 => 6892.00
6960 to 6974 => 6962.18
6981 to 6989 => 6984.66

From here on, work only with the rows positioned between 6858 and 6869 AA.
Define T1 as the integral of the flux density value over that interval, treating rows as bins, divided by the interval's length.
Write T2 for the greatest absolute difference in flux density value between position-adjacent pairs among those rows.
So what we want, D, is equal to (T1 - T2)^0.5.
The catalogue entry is 5.14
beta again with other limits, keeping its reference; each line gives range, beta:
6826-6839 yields 0.0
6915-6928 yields -0.3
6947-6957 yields -0.3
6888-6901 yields -0.2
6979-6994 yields -0.2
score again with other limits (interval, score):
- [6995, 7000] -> 0.0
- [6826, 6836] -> 1.4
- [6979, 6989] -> 0.9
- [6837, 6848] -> -1.3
